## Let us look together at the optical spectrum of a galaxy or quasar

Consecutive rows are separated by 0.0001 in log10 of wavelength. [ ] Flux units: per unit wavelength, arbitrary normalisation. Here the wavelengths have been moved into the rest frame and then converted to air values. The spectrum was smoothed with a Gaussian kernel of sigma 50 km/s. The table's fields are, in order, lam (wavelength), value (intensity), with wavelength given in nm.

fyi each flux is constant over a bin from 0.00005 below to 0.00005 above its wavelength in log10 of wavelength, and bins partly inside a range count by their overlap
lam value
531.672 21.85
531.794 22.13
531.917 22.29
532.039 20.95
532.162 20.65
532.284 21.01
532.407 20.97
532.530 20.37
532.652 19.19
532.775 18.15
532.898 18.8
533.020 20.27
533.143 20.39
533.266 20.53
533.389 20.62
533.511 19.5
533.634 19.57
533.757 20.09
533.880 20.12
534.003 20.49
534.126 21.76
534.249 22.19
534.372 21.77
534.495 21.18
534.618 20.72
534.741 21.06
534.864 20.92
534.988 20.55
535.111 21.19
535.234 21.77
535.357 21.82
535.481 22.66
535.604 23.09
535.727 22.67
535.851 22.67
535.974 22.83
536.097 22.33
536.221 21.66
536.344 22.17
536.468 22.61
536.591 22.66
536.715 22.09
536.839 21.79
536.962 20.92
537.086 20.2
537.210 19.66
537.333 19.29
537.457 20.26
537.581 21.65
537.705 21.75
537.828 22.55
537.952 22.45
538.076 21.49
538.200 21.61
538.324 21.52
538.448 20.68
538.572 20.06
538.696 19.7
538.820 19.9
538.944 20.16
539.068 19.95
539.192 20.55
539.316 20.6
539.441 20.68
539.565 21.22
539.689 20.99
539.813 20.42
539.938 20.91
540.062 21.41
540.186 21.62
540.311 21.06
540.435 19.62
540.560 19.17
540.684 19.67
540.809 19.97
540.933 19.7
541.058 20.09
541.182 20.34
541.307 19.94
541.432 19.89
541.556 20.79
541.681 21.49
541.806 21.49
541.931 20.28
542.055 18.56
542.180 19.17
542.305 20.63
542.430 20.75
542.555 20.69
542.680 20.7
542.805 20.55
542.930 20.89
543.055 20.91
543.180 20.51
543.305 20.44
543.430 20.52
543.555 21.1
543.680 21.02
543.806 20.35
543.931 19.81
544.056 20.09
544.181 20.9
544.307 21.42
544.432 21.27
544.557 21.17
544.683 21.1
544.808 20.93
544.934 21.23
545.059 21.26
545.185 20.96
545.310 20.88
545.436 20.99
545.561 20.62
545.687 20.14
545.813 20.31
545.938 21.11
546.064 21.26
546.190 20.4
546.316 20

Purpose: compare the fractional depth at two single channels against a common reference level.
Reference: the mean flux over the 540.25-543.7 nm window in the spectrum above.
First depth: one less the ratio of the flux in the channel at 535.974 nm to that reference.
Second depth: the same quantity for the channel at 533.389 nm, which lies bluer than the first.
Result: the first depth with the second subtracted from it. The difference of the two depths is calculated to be -0.11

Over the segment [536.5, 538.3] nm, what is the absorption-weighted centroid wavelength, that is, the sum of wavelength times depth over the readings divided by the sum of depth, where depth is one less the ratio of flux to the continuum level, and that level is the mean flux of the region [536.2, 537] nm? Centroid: 537.32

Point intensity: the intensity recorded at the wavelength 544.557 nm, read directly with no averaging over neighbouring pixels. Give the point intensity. 21.17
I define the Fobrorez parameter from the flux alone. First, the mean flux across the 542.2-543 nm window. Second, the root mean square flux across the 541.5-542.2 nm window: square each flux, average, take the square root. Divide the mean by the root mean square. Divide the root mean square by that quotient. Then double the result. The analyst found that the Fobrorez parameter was 40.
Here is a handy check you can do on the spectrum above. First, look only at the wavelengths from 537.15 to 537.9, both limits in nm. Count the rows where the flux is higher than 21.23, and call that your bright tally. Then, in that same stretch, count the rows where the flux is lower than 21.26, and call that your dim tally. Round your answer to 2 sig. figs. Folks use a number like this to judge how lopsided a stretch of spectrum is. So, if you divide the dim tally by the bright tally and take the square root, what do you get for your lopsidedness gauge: 1.0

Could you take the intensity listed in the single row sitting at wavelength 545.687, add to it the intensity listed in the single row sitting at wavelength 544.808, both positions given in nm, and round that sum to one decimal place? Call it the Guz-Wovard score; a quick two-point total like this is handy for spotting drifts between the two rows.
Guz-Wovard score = 41.1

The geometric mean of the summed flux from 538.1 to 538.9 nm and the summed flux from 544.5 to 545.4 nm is 135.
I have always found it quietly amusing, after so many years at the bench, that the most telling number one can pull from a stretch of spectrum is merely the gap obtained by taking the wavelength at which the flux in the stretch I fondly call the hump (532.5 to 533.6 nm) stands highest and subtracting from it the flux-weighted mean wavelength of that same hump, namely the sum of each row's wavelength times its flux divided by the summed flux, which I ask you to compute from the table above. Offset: 0.36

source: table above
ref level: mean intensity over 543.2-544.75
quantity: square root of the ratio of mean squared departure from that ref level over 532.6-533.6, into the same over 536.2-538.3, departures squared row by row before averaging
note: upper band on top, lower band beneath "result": 0.89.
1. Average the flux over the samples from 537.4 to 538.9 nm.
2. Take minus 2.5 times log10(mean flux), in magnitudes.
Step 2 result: -3.31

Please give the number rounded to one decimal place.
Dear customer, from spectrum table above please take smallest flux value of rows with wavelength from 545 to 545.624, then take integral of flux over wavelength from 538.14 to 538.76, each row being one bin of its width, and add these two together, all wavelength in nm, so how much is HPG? 33.5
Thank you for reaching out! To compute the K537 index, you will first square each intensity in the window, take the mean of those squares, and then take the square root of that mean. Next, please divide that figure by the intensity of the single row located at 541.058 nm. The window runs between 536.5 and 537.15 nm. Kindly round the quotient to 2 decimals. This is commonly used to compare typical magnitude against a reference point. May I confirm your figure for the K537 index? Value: 1.07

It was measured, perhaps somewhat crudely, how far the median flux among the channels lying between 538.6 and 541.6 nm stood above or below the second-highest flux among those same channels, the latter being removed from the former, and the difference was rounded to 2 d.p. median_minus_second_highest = -1.16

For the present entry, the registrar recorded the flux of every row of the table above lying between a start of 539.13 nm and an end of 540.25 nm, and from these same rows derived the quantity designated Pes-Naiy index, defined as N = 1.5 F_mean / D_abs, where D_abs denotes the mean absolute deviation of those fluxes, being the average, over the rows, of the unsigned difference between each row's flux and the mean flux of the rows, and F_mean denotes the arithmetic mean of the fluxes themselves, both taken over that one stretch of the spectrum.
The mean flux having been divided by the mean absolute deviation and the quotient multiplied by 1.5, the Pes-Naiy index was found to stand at 94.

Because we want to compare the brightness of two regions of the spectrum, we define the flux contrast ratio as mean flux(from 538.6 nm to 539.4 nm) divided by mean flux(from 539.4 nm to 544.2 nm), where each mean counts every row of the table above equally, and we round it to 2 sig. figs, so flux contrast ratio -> 0.98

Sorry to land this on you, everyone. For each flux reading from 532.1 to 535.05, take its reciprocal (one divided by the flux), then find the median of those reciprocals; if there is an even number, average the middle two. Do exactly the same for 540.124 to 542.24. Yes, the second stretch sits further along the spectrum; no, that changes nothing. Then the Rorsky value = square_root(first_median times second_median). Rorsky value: 0.0494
